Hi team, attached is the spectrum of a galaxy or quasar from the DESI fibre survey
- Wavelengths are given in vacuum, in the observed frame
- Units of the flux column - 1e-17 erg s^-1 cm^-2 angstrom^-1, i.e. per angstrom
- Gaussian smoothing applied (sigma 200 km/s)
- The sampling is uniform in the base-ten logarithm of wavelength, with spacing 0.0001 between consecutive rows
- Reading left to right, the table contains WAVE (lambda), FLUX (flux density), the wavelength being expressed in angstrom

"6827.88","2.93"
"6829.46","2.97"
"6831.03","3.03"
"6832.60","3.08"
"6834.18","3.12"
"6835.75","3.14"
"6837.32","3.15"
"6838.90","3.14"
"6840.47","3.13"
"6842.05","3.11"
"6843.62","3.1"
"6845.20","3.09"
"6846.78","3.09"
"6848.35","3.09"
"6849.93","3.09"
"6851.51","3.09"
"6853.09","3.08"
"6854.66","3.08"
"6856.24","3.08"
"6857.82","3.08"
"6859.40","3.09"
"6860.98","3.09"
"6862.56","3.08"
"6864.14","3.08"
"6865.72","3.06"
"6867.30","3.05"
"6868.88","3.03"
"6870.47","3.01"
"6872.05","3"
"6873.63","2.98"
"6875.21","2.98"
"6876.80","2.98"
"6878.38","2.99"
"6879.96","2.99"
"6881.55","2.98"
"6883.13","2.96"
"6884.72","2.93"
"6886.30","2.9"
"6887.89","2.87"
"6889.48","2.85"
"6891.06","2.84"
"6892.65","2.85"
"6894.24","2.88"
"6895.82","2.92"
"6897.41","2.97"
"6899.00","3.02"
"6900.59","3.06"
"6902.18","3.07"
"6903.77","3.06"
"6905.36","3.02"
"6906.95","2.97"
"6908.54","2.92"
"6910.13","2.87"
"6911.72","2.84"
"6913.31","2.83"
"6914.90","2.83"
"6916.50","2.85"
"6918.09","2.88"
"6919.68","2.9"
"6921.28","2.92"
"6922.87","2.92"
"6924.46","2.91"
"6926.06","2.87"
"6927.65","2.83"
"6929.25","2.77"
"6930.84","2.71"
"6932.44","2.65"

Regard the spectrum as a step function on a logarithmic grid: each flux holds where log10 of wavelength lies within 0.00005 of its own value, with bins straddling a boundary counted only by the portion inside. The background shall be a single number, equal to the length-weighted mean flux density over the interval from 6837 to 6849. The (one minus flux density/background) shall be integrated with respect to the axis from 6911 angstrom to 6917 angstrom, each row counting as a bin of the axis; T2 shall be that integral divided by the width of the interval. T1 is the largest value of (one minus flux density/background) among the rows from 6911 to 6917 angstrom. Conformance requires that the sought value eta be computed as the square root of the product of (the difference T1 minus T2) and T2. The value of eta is 0.014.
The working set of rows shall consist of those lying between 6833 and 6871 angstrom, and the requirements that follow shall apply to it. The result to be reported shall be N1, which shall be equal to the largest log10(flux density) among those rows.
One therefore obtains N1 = 0.498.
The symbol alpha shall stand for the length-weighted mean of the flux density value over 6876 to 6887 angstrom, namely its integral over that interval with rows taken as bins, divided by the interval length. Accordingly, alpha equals 2.96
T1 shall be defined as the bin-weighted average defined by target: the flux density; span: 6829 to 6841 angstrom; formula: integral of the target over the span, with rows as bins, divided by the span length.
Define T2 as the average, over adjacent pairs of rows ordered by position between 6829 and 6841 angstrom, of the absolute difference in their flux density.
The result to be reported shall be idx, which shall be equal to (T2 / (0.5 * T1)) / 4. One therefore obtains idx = 0.0046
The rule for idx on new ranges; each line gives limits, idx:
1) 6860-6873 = 0.0021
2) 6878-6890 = 0.0034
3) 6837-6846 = 0.0019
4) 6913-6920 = 0.0031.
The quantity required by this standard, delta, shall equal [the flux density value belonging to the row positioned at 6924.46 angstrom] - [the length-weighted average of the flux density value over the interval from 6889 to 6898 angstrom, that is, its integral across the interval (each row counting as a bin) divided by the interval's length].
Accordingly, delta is 0.02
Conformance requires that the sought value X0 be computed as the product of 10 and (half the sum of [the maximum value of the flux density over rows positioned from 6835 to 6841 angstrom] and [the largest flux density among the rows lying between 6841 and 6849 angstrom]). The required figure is 31.3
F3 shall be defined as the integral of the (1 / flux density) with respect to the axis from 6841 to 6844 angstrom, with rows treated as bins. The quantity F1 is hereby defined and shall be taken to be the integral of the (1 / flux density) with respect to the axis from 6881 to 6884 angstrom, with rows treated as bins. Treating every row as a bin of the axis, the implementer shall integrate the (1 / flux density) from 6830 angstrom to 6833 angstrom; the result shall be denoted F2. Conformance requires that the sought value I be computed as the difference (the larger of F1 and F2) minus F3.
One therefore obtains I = 0.05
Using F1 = 1.01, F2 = 0.99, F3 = 0.97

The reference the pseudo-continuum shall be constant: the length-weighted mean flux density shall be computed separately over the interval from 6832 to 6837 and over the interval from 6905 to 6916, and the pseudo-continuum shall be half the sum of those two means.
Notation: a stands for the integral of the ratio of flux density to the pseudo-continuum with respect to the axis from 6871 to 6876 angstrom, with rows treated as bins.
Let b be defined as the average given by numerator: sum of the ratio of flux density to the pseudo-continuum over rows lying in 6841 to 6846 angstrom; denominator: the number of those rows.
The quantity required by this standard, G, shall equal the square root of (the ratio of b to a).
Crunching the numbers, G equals 0.455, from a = 4.98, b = 1.032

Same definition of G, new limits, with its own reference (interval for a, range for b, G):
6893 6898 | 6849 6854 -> 0.460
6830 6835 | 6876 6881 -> 0.441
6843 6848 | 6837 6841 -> 0.451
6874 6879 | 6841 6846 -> 0.456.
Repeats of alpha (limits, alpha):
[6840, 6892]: 3.02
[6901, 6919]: 2.93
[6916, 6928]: 2.89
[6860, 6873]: 3.05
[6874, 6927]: 2.93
